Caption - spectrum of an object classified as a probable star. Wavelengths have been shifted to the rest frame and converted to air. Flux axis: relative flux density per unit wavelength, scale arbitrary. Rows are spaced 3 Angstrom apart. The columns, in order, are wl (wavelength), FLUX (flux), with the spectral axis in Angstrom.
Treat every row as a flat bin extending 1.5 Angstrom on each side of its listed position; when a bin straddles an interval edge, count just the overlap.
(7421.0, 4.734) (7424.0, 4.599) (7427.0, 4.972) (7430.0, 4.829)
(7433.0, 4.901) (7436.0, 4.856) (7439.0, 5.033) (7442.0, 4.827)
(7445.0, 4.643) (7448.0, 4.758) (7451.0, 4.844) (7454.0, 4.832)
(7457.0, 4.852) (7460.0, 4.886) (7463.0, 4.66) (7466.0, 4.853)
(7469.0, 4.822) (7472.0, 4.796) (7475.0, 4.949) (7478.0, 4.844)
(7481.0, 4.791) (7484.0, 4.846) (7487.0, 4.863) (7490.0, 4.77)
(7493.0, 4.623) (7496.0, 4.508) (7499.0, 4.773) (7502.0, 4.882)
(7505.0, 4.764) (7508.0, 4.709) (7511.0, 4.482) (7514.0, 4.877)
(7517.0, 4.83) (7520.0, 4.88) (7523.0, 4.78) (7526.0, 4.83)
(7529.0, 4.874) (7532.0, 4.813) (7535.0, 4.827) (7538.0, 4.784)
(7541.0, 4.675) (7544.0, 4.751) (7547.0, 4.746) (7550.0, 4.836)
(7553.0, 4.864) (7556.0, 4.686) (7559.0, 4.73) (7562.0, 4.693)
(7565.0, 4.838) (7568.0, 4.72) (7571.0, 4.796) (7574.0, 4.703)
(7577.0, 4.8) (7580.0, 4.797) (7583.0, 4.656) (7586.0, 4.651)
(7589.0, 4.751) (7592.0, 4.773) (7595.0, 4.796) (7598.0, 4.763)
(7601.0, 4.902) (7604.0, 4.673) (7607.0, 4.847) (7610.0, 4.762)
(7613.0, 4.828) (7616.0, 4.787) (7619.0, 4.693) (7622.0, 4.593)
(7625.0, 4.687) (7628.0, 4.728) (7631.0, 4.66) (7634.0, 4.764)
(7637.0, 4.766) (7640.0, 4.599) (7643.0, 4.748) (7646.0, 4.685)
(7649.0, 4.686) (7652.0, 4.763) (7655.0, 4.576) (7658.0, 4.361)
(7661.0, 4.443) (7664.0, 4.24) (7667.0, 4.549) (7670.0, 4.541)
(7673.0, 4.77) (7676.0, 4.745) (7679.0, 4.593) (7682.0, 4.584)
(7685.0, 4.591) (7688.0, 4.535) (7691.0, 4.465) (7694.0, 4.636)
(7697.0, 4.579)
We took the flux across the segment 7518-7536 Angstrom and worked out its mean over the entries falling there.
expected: 4.83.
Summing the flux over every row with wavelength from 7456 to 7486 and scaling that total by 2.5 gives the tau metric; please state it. 121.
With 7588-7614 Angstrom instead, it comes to 108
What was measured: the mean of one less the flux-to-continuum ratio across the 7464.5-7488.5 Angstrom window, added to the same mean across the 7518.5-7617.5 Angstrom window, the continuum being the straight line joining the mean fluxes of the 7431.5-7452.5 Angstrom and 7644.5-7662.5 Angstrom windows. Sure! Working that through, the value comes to -0.029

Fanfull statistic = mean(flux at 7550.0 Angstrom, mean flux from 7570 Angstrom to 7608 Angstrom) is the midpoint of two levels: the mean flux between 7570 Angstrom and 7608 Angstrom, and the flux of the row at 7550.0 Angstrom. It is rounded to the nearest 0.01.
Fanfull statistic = 4.80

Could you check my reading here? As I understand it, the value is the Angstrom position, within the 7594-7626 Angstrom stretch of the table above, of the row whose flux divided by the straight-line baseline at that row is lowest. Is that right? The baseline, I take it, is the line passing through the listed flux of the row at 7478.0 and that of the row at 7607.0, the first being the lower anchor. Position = 7622.0 Angstrom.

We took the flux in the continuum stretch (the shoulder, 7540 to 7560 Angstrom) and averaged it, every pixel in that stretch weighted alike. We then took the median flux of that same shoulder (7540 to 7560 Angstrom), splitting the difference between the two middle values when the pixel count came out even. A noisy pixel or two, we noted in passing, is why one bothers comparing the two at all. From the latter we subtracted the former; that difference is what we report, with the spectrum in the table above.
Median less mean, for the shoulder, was -0.01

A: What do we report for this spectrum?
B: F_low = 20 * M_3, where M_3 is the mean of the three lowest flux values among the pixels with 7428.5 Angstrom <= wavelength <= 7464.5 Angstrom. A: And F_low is 93.7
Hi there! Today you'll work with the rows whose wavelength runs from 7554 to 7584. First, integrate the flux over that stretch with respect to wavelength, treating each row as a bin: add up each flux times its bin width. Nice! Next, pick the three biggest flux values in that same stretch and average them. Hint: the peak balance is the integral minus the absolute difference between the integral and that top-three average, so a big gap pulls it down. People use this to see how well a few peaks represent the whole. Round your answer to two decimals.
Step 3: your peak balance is 4.81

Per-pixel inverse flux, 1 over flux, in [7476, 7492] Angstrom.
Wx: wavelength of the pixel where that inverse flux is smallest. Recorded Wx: 7487.0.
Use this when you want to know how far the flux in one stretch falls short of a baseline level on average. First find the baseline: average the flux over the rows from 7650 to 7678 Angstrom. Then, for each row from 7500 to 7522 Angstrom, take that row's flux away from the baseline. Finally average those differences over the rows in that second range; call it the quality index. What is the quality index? -0.22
